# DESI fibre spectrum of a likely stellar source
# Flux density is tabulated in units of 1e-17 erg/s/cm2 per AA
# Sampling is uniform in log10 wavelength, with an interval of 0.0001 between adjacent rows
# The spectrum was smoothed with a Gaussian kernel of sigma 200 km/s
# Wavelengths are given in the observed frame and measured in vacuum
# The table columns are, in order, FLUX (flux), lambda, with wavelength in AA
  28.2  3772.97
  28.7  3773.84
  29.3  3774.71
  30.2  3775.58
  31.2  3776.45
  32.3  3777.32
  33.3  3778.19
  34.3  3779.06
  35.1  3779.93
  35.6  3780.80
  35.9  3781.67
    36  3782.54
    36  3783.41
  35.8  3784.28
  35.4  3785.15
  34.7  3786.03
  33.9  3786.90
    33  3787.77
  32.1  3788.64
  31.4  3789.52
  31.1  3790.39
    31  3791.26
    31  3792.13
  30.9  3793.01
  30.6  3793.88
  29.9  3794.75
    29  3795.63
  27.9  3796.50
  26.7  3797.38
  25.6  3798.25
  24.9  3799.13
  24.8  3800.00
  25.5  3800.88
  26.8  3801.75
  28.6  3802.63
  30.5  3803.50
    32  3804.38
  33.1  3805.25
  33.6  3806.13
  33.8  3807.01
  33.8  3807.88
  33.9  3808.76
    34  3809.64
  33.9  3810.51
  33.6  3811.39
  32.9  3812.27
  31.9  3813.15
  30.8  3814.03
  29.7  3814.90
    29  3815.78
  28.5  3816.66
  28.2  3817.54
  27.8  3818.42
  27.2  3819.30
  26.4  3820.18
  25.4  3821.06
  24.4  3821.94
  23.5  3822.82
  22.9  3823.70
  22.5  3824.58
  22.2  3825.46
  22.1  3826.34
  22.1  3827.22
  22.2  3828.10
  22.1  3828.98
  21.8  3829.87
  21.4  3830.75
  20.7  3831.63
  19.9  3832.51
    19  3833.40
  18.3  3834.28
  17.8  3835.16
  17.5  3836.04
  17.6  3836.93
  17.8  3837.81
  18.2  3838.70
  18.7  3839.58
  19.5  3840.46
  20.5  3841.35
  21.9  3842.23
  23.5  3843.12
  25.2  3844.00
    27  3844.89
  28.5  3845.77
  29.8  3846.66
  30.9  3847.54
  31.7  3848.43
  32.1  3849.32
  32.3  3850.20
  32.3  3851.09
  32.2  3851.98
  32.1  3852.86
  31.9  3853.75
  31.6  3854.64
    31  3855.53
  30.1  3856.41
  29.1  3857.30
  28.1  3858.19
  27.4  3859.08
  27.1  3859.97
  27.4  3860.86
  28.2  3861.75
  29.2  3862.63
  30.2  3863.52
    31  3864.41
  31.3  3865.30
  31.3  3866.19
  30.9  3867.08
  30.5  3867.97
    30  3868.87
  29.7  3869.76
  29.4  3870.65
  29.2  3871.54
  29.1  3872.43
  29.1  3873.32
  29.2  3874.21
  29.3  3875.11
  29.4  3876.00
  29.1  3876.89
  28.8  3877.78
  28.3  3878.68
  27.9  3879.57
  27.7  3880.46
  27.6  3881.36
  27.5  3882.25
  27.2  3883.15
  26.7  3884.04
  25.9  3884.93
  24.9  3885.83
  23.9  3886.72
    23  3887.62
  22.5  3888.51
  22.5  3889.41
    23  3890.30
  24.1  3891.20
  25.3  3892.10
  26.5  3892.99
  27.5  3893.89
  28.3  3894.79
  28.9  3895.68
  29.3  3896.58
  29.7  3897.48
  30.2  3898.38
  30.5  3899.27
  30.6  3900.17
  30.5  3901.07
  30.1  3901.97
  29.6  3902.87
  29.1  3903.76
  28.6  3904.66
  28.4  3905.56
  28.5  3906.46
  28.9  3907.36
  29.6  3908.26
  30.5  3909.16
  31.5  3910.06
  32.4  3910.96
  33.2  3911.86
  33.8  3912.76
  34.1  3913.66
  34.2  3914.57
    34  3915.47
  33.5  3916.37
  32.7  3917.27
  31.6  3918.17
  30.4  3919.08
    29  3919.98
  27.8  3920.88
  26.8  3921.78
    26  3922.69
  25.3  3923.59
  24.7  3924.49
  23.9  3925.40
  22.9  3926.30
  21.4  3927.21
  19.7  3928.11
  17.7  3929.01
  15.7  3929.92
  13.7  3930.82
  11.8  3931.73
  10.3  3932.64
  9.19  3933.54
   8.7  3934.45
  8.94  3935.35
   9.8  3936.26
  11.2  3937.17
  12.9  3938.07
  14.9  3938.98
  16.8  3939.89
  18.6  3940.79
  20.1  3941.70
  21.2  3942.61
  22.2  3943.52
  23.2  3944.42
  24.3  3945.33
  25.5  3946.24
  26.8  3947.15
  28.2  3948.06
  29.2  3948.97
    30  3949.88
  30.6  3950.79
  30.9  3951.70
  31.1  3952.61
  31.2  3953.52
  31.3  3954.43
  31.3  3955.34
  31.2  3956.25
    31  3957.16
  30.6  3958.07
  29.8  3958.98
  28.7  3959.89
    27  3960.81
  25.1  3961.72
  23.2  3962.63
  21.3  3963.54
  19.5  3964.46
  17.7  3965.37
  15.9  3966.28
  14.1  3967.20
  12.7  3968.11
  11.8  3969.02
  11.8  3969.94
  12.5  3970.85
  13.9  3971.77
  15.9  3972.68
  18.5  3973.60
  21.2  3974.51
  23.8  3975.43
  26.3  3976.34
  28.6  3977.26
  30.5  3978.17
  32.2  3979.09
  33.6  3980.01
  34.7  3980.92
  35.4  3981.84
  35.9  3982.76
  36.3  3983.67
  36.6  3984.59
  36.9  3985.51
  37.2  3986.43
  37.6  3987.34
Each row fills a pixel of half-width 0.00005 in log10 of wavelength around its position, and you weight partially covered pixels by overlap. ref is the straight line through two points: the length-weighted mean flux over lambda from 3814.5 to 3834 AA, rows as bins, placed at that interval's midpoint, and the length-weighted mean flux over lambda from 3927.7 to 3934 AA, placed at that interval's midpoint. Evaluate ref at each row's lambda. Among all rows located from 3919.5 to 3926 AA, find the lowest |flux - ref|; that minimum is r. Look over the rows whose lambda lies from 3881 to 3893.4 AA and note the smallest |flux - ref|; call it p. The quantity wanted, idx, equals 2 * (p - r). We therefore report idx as -10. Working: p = 5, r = 9.43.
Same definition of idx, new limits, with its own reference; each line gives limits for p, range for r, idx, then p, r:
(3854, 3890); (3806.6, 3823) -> 9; 5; 0.21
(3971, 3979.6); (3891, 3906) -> -5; 4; 6.41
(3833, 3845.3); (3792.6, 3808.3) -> 0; 0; 0.20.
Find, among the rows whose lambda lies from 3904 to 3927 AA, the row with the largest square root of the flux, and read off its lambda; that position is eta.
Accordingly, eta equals 3914.57 AA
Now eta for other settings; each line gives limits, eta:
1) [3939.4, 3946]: 3945.33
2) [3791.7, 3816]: 3809.64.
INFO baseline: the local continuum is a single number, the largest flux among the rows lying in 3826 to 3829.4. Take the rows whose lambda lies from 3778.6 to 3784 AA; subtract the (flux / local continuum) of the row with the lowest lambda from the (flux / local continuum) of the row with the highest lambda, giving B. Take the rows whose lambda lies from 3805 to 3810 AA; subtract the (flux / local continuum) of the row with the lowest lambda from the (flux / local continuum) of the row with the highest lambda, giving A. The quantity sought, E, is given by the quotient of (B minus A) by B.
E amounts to 0.5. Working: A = 0.04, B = 0.08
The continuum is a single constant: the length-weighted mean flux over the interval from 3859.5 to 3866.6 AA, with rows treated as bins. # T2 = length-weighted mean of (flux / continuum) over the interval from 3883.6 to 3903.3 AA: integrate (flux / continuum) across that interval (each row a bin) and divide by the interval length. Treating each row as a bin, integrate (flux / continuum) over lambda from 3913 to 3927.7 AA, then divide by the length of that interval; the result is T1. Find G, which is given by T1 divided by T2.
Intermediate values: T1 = 0.97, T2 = 0.92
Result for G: 1.06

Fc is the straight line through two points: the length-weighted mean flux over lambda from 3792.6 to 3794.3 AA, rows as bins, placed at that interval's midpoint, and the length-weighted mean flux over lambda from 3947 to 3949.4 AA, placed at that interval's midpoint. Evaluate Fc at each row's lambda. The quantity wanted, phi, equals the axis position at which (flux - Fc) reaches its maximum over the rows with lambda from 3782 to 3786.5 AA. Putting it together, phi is 3783.41 AA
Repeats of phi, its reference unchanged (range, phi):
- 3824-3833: 3824.58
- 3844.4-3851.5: 3851.09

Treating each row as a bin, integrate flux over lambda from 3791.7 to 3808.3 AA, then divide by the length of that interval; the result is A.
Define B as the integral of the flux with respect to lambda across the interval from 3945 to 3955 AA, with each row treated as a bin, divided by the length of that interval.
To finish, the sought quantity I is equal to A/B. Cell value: 1.01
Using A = 29.4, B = 29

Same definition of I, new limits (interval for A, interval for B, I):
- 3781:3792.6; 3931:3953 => 1.70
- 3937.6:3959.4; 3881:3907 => 0.95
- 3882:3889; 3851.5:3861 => 0.84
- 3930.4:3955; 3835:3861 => 0.78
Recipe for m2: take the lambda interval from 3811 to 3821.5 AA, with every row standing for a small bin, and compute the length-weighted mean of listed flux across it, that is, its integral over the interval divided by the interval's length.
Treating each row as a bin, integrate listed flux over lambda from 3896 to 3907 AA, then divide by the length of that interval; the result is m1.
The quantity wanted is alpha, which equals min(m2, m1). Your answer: 29.2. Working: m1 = 29.6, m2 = 29.2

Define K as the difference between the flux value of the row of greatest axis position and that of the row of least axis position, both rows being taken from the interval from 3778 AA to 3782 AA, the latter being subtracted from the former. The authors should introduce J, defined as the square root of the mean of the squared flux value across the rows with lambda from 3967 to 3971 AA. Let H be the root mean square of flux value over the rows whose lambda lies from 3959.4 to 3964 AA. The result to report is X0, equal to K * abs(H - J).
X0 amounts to 33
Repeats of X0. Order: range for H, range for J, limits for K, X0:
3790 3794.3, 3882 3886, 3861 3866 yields 14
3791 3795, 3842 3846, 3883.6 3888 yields -20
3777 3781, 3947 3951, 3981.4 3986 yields 8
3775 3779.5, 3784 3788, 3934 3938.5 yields 10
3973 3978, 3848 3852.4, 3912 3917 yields -2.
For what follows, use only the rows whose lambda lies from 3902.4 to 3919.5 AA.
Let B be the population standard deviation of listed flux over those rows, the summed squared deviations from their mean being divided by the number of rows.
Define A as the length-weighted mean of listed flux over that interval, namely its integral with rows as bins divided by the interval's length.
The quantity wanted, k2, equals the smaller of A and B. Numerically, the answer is 2.1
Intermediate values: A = 31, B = 2.1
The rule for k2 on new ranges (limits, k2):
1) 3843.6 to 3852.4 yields 2.4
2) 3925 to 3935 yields 5.3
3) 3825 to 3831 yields 0.3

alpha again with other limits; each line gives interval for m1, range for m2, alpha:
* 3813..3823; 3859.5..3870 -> 27.7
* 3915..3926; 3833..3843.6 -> 19.2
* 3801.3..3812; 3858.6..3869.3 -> 29.5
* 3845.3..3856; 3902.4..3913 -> 30.3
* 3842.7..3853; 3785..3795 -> 29.8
